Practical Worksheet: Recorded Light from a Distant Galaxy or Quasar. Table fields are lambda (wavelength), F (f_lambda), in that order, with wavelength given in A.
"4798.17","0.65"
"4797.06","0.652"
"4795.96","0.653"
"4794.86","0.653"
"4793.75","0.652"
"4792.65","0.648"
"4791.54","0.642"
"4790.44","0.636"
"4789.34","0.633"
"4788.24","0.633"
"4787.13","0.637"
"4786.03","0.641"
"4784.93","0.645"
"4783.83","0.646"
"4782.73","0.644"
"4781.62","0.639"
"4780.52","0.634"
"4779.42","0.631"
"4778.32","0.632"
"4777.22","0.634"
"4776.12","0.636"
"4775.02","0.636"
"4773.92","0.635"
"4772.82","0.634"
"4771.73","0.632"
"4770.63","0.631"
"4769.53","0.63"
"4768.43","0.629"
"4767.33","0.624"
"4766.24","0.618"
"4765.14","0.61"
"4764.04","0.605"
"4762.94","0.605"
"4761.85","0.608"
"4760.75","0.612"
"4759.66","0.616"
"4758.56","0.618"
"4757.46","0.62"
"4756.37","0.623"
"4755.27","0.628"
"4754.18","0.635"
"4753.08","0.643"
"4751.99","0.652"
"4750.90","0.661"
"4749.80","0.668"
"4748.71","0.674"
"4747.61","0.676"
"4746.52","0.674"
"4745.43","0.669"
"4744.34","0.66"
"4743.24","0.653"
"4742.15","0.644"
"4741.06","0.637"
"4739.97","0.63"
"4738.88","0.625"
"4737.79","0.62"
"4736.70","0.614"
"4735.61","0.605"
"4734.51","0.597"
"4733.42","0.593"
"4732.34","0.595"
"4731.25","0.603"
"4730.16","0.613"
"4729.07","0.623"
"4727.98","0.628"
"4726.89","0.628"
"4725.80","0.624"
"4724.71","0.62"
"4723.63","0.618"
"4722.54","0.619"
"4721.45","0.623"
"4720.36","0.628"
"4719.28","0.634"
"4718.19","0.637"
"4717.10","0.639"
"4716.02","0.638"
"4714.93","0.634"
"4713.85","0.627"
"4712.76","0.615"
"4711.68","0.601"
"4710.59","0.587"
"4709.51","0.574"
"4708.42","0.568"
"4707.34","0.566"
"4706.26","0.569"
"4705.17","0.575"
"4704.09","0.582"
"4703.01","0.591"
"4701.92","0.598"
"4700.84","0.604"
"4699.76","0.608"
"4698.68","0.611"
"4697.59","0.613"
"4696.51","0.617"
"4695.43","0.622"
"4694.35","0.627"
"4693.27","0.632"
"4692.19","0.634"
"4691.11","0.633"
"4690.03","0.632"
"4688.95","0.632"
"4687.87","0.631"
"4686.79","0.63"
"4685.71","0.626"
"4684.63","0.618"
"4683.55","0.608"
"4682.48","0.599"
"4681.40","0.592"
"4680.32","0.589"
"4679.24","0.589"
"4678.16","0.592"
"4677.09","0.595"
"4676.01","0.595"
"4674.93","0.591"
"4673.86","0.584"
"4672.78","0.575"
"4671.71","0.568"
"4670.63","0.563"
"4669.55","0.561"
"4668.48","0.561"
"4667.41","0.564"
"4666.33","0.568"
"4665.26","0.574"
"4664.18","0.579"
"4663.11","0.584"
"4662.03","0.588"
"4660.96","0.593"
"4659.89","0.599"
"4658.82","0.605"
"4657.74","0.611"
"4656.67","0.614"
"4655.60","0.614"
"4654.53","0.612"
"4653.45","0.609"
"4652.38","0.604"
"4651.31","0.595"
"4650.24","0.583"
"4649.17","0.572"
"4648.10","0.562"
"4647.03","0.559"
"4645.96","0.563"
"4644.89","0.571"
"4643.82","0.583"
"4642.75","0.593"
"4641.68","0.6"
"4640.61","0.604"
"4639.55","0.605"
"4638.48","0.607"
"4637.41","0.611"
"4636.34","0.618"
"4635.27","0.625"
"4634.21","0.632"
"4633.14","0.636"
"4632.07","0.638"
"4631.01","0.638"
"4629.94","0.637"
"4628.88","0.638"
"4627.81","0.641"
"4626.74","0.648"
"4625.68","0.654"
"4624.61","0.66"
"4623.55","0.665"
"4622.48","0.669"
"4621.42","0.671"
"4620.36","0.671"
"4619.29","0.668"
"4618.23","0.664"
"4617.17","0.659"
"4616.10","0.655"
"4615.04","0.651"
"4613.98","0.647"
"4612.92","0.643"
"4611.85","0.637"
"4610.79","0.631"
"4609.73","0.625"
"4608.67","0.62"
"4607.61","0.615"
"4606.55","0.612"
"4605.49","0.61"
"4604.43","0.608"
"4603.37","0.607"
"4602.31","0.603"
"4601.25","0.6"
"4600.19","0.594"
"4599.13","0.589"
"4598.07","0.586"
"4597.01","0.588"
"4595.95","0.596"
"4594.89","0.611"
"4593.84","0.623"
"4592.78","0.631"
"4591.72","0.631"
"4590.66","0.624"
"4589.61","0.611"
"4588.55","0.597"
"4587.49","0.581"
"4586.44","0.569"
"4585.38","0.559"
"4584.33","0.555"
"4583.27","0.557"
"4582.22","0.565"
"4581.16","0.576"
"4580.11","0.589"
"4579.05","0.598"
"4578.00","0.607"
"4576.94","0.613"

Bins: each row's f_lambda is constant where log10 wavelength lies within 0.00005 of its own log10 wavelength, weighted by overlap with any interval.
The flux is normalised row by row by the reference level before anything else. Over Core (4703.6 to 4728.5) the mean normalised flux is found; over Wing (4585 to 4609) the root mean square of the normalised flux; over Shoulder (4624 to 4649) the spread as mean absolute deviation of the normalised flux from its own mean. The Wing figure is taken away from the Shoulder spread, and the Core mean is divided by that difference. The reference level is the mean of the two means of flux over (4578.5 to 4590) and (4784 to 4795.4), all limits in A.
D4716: -1.06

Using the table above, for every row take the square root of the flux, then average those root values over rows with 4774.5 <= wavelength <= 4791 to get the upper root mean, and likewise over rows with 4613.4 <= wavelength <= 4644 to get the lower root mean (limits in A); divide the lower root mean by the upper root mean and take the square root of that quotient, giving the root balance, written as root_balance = 1.000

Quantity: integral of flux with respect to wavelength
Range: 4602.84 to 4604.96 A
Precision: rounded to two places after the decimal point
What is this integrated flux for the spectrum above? 1.29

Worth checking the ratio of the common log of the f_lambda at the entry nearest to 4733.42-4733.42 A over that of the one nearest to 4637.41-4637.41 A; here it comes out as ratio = 1.06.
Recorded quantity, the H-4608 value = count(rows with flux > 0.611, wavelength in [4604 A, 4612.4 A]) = 6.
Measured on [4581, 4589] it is 0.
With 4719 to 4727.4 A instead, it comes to 8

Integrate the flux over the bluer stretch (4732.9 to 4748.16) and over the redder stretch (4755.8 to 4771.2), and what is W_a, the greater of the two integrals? 9.7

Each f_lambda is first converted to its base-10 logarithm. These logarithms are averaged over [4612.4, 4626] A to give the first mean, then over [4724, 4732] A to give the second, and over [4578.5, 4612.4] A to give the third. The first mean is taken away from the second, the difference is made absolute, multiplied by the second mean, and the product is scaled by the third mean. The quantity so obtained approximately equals 0.0013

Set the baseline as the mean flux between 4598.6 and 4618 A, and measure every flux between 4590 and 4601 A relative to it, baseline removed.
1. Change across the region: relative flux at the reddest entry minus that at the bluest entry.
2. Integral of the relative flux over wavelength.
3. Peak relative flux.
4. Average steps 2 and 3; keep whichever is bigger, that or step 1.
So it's -0.030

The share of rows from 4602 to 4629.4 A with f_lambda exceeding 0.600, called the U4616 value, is 1.0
